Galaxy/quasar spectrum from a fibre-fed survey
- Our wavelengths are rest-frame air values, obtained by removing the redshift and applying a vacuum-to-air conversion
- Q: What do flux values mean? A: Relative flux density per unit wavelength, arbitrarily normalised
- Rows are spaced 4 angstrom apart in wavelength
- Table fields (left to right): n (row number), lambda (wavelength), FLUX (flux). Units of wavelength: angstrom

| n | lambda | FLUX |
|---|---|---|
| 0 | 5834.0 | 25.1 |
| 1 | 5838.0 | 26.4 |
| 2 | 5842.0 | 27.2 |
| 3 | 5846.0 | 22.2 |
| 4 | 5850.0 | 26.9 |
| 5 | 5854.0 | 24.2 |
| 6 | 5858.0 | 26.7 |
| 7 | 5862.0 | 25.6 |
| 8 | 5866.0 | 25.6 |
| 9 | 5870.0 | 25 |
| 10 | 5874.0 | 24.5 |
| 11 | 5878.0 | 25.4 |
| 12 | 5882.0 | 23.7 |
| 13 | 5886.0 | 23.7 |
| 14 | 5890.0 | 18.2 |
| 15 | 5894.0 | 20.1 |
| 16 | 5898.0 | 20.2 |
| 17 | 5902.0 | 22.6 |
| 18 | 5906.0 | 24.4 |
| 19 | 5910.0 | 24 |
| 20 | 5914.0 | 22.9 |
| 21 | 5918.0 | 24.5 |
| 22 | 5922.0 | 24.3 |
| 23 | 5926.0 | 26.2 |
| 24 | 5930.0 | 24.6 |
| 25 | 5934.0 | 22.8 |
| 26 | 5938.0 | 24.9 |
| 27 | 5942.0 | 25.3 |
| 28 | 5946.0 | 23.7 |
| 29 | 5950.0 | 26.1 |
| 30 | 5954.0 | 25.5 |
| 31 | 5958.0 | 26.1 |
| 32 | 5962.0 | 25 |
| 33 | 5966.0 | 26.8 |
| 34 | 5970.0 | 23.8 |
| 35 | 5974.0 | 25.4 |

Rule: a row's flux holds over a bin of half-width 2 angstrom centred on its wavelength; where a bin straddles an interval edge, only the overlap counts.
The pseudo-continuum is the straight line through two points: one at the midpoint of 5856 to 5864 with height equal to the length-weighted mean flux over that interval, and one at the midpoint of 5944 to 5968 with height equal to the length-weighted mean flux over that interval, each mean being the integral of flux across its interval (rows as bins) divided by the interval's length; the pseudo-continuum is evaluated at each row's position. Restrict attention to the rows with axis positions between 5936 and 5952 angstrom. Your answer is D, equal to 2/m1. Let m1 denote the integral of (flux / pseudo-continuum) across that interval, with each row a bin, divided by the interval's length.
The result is 2.05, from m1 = 0.976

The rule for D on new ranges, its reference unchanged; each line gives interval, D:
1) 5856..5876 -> 2.05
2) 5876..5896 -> 2.34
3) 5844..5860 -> 2.10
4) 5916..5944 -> 2.08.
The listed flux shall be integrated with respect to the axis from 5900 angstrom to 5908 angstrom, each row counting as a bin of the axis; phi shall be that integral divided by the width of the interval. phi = 23.5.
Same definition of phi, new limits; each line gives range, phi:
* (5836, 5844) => 26.8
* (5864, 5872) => 25.3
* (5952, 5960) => 25.8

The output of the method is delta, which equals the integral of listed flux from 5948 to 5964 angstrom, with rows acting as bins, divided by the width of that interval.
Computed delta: 25.7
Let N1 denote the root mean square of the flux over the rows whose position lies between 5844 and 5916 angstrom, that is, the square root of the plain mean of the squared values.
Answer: 23.8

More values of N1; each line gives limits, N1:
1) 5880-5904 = 21.5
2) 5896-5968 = 24.5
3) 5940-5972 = 25.3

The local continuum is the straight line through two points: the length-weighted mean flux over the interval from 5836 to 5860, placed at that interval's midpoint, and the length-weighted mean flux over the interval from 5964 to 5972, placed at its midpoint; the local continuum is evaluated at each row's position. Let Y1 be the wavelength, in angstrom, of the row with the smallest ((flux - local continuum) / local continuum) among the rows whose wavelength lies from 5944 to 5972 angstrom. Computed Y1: 5946.0 angstrom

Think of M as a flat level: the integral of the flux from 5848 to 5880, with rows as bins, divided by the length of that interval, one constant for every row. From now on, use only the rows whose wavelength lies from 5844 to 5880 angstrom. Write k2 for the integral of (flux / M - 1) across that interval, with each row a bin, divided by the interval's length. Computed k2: -0.014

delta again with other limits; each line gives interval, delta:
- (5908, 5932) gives 24.4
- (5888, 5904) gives 20.3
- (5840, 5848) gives 24.7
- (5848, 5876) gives 25.5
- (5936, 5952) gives 25.0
